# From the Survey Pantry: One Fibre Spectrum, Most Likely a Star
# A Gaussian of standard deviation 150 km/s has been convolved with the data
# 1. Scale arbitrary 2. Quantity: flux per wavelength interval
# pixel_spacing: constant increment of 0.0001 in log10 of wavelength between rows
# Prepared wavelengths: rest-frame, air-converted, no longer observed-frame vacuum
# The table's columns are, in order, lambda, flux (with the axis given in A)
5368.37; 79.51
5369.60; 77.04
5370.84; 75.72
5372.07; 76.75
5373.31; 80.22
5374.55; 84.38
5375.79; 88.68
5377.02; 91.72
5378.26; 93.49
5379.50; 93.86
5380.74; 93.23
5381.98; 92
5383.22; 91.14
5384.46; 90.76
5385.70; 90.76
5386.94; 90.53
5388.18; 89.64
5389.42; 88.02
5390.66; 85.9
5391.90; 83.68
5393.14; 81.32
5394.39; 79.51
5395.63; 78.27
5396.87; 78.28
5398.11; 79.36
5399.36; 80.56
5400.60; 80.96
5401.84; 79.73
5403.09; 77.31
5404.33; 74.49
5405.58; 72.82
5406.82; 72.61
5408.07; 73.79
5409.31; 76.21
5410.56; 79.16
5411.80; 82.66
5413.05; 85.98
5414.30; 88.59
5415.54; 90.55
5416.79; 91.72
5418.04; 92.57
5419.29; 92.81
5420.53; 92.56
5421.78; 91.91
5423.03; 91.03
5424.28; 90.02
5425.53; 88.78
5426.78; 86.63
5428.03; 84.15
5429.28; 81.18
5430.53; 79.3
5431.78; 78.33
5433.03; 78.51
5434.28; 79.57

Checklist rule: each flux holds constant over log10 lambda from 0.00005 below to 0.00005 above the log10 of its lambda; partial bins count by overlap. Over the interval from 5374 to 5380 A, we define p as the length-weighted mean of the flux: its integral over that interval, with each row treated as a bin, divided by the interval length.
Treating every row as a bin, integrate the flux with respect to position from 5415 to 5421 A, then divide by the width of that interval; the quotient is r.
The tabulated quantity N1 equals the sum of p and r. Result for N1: 183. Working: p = 90.5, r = 92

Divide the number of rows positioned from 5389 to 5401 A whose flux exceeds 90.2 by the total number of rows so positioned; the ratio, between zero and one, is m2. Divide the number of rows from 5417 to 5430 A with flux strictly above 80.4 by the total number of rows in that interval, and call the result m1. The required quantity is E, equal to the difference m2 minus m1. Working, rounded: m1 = 1.0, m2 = 0.00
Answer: -1.0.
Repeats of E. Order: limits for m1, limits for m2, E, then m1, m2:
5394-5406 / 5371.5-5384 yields 0.4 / 0.2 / 0.60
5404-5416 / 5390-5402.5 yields -0.4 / 0.4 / 0.00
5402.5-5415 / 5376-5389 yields 0.6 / 0.3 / 0.90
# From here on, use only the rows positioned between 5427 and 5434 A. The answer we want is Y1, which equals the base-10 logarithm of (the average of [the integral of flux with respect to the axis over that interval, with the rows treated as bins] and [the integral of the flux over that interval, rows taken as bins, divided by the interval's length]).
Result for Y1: 2.51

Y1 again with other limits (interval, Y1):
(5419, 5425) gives 2.51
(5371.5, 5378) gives 2.50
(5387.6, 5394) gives 2.50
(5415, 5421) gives 2.51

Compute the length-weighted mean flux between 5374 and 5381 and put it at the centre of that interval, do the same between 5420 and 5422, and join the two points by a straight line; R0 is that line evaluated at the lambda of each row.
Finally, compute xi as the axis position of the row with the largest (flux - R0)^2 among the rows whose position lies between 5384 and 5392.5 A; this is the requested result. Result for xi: 5391.90 A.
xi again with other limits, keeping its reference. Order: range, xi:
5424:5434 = 5431.78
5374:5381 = 5374.55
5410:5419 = 5410.56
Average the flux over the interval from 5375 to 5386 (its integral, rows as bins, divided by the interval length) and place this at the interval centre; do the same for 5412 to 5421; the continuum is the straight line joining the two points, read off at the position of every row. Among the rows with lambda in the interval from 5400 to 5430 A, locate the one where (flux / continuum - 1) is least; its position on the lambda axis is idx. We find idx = 5406.82 A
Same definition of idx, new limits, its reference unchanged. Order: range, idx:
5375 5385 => 5375.79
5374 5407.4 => 5406.82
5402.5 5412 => 5406.82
